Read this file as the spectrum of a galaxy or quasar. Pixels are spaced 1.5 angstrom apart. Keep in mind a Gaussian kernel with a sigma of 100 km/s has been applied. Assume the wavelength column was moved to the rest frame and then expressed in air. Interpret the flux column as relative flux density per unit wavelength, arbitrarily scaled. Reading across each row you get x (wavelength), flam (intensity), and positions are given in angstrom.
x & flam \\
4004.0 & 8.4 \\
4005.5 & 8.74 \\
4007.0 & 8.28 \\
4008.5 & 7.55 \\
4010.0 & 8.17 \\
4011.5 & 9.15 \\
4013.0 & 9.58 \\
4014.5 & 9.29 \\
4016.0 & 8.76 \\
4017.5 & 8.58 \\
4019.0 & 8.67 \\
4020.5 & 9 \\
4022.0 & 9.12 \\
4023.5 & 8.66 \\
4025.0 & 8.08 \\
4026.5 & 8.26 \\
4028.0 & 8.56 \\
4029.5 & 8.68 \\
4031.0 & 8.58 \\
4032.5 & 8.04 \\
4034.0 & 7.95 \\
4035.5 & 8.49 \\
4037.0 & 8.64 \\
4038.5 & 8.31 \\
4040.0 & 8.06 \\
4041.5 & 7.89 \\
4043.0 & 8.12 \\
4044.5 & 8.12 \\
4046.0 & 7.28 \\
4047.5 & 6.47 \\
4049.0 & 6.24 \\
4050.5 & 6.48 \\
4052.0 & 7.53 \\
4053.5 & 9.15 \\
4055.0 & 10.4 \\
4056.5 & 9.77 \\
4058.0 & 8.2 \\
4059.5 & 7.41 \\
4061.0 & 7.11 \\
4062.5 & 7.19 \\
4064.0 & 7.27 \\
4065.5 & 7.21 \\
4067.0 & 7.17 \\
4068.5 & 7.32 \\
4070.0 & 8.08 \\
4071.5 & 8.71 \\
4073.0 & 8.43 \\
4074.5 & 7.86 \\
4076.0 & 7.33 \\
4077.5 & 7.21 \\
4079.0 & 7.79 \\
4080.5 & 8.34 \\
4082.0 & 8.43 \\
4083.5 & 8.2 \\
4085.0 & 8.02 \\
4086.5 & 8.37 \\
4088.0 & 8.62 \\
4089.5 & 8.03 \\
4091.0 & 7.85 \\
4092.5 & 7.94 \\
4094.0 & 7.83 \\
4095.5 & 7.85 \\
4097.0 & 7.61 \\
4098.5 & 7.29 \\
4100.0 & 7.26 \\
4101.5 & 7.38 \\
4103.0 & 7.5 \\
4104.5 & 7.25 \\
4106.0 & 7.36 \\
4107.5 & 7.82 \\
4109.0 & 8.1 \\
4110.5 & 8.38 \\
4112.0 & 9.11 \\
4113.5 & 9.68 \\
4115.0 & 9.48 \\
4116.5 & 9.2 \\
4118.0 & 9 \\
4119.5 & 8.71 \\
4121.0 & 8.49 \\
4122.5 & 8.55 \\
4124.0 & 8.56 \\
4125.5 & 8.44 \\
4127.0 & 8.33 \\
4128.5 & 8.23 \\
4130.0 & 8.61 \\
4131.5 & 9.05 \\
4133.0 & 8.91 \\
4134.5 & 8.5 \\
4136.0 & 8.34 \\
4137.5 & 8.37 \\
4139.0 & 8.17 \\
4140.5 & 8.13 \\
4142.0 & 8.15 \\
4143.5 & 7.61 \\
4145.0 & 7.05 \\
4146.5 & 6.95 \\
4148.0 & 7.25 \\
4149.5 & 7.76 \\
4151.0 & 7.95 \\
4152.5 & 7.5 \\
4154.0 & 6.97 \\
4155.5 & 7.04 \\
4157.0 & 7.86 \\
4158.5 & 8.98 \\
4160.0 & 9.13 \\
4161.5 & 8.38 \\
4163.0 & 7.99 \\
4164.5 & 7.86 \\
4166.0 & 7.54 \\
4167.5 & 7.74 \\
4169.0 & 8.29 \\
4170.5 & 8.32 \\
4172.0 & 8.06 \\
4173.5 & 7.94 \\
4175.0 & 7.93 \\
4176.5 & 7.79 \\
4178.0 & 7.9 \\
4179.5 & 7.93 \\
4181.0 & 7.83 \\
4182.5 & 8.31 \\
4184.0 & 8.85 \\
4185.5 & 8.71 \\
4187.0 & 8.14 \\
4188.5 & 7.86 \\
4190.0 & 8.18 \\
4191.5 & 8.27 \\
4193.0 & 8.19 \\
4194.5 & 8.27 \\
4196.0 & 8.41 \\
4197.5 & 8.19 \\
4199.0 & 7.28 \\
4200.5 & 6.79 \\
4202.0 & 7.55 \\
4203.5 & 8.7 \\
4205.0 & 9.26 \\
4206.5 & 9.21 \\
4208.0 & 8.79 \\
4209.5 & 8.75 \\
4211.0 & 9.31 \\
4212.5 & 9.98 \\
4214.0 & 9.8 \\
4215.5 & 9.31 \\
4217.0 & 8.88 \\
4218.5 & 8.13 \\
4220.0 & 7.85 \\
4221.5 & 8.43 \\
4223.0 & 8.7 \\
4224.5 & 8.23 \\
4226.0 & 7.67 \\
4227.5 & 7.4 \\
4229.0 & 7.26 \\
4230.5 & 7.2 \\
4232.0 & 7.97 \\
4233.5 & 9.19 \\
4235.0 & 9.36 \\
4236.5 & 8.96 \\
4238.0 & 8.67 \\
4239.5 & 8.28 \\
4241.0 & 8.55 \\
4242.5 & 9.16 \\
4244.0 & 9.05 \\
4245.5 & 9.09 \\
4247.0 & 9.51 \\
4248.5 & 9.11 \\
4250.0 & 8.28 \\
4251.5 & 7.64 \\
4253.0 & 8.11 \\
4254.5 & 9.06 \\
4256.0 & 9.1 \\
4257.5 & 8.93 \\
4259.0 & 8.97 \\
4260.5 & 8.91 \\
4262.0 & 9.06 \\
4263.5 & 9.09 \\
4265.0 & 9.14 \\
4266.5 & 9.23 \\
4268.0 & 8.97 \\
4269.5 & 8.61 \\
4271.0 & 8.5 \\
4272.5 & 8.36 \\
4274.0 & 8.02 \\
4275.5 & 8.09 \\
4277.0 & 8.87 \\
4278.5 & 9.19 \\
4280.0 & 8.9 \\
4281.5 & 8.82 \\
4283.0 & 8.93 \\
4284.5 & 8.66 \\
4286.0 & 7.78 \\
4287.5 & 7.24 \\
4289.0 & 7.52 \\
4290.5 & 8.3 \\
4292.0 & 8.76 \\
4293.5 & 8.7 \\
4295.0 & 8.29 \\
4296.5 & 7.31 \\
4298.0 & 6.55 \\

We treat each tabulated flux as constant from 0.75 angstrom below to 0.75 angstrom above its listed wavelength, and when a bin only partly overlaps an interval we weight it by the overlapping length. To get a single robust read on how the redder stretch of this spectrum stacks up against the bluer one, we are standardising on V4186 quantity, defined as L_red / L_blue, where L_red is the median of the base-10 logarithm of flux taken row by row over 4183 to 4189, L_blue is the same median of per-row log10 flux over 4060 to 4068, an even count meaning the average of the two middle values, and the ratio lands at 1.08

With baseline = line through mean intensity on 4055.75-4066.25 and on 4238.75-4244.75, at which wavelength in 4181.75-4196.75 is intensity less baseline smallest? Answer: 4188.5 angstrom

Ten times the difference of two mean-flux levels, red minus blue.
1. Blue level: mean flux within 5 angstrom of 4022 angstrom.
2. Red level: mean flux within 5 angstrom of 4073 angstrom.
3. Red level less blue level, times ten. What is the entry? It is -8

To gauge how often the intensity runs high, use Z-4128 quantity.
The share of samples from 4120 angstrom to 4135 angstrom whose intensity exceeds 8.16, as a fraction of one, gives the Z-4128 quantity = 1.0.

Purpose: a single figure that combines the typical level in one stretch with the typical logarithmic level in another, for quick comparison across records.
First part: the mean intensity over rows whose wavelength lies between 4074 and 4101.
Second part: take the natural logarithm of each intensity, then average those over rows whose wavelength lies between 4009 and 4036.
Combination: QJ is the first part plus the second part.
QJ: 10.0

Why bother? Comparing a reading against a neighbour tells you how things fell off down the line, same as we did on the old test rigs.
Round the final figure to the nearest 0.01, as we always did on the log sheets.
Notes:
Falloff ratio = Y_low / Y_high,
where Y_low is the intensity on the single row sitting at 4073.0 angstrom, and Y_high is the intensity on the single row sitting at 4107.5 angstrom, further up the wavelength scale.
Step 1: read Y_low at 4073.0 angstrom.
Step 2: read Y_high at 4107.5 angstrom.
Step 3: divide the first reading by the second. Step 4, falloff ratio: 1.08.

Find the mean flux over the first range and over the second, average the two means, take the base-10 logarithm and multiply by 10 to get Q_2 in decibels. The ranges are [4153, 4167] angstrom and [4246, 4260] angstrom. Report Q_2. 9.22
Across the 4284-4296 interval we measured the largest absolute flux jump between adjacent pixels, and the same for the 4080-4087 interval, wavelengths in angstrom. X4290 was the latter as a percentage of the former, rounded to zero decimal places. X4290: 40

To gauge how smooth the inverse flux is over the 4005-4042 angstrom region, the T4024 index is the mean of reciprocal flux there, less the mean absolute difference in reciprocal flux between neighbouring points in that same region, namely 0.1127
